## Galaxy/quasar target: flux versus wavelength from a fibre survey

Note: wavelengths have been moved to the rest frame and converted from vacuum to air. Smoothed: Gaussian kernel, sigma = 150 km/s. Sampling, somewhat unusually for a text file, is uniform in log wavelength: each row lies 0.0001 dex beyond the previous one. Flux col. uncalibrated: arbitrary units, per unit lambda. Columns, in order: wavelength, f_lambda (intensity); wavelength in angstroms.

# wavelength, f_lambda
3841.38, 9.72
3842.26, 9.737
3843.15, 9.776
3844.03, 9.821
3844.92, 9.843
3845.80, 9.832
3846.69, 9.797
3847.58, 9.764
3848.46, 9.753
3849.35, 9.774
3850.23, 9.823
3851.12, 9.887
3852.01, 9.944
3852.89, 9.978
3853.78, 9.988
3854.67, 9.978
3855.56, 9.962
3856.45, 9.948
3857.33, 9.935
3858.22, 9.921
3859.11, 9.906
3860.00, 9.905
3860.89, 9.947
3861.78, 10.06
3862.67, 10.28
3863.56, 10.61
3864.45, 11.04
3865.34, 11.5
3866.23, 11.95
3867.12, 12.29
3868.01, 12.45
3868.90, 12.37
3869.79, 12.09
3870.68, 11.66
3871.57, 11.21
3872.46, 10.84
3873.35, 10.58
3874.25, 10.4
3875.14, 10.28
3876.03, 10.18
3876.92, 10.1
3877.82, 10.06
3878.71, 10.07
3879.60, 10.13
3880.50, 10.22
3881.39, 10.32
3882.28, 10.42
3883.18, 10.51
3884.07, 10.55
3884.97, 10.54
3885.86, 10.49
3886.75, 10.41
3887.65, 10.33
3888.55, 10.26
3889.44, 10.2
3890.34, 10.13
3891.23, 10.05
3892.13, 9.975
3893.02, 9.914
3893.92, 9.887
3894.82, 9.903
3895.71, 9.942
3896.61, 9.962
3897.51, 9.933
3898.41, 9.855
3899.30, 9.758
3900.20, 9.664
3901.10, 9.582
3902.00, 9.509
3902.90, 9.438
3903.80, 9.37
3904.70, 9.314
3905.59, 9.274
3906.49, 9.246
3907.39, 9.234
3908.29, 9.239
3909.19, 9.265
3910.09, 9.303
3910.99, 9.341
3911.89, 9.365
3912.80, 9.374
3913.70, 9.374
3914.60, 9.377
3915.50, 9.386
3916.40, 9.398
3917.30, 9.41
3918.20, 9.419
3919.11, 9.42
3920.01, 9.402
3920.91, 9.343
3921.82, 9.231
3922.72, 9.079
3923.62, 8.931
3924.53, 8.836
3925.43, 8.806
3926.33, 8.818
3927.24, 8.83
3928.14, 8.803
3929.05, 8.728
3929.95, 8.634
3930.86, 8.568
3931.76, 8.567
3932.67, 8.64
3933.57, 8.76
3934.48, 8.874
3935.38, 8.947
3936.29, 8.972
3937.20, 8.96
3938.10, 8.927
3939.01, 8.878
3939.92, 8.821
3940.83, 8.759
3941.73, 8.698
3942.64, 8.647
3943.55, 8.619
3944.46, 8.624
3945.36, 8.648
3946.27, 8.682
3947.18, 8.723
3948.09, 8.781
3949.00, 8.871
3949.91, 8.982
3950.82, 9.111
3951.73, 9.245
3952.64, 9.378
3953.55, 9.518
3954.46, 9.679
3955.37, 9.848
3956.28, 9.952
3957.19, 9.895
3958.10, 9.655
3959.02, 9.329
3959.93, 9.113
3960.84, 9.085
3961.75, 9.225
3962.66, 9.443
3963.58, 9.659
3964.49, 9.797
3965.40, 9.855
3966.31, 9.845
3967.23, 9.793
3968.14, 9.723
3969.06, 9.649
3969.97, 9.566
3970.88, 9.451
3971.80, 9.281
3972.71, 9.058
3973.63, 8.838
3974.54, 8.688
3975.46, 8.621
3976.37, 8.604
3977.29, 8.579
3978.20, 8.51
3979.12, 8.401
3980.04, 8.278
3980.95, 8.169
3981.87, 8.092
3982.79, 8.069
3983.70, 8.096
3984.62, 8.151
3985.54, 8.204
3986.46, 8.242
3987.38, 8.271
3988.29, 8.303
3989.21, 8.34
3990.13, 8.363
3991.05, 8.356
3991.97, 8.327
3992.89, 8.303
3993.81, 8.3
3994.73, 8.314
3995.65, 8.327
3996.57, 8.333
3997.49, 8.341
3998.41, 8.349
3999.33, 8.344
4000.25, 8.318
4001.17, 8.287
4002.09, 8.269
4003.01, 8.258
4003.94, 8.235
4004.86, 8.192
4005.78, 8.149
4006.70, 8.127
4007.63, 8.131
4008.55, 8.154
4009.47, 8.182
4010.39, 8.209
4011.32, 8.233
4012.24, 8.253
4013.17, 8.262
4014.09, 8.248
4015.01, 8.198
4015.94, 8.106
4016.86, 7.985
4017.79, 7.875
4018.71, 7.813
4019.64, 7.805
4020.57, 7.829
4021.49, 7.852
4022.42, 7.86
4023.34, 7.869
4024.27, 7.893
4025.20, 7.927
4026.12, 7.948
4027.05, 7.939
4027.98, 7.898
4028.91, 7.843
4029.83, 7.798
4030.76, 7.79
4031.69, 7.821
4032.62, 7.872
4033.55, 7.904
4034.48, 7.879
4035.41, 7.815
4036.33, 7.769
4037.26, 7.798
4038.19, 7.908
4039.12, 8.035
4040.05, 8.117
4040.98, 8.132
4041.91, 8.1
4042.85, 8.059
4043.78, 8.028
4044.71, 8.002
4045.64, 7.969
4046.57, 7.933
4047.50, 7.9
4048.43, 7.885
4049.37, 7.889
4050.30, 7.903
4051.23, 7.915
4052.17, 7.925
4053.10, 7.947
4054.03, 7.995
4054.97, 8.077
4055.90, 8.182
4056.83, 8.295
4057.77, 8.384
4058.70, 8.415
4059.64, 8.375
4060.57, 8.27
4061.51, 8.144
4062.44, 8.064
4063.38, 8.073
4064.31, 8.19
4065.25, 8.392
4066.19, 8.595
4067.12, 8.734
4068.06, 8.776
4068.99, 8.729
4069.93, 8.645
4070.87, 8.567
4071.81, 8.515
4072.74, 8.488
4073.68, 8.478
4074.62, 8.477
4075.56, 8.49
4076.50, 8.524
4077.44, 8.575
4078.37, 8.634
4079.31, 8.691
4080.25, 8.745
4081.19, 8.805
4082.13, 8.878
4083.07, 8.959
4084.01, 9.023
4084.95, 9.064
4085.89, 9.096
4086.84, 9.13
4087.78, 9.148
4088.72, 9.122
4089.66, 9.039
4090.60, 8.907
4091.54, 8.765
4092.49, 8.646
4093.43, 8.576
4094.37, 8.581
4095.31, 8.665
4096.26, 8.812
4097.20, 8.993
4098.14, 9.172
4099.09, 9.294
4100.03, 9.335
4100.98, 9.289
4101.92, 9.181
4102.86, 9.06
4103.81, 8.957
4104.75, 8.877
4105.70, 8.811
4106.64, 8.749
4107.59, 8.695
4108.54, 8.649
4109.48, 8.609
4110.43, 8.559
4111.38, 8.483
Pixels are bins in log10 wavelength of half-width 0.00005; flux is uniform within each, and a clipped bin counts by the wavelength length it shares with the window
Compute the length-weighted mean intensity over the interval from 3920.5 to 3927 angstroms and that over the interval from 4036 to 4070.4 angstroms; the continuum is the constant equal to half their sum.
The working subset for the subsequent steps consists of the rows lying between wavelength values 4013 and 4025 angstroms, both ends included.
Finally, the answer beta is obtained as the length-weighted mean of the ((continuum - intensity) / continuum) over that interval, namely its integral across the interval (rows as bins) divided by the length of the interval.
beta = 0.07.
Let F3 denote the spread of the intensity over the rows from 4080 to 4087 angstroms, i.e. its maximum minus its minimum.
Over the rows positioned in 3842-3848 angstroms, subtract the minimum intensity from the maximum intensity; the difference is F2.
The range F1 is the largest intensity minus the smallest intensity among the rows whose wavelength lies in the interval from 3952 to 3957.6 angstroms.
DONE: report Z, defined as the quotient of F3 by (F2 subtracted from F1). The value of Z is 0.8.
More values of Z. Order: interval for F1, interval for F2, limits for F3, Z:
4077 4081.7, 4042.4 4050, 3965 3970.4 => 5.2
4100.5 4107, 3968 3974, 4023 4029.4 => -0.3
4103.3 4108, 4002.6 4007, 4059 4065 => 2.4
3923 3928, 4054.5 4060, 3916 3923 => -1.6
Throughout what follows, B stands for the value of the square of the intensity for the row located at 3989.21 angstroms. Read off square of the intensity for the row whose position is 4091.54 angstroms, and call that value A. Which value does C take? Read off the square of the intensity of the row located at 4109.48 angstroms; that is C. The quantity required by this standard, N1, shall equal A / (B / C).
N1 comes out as 82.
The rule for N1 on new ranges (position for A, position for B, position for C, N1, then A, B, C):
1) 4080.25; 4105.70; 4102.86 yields 81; 76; 78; 82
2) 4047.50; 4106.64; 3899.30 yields 78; 62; 77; 95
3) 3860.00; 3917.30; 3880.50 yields 116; 98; 89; 104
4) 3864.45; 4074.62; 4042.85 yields 110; 122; 72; 65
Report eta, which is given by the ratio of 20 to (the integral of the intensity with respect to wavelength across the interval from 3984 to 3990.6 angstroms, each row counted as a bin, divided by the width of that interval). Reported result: 2.42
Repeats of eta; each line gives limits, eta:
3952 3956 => 2.08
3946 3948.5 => 2.29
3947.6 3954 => 2.19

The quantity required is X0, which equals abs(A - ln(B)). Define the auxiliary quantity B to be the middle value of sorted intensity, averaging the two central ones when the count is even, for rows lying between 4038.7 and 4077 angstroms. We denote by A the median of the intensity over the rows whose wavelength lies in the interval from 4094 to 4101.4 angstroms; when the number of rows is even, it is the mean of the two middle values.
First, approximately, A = 9.1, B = 8.1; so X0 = 7.0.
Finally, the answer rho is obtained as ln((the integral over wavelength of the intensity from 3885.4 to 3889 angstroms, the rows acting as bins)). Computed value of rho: 3.6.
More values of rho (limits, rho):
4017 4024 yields 4.0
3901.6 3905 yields 3.5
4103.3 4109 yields 3.9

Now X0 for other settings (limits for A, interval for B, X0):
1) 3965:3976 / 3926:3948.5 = 7.3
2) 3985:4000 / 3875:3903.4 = 6.0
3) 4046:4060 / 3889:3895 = 5.6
